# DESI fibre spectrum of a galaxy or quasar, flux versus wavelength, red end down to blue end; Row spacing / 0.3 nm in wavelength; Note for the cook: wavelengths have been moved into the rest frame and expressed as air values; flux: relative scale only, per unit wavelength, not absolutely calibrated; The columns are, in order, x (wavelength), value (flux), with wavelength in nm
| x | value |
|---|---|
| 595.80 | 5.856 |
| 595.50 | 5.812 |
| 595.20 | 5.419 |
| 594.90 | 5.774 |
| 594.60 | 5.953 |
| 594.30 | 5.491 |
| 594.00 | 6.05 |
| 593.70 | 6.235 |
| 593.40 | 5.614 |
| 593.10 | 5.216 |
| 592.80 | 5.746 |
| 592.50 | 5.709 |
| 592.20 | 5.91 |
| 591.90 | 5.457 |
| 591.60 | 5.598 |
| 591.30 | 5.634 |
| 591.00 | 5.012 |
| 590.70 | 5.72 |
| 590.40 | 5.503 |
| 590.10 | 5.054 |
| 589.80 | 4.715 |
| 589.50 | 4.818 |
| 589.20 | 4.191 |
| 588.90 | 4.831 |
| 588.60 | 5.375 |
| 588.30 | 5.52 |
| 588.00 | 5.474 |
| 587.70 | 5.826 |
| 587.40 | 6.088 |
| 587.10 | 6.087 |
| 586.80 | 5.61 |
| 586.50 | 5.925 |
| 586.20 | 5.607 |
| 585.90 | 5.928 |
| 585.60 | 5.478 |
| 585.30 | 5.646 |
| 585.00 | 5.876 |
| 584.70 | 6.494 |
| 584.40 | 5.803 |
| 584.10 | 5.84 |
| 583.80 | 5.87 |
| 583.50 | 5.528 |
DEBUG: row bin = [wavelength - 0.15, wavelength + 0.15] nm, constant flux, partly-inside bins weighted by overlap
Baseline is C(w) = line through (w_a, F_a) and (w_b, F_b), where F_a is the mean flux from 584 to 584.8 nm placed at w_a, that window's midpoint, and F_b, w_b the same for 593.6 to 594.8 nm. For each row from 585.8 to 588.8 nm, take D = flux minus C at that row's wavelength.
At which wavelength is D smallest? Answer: 588.60 nm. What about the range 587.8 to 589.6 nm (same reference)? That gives 589.20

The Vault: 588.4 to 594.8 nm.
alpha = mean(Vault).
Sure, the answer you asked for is 5.4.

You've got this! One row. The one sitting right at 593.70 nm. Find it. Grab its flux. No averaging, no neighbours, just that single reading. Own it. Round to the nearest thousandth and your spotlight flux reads 6.235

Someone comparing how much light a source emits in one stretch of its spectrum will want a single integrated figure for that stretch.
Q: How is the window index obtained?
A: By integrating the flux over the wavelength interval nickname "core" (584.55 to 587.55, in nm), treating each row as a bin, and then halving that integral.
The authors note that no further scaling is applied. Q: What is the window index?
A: 8.8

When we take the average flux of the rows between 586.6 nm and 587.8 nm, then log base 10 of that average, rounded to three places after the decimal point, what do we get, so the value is 0.771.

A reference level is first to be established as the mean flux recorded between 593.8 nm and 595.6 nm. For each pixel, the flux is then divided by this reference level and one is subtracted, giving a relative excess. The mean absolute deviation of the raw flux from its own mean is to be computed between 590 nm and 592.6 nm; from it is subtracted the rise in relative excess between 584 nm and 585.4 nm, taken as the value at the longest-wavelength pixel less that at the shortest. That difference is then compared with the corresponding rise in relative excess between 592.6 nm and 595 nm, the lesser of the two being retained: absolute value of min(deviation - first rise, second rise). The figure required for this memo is 0.005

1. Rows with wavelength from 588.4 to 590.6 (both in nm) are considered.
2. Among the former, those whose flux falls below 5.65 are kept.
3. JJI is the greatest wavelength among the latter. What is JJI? 590.40 nm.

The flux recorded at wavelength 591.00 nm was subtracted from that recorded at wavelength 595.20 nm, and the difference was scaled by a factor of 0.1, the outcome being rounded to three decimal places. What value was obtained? 0.041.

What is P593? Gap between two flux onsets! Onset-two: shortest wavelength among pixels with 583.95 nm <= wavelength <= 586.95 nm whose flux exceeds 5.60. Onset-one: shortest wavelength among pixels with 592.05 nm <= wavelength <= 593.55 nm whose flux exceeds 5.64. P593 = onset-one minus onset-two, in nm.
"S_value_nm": 8.10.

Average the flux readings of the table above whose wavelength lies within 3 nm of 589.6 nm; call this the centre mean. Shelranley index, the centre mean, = 5.4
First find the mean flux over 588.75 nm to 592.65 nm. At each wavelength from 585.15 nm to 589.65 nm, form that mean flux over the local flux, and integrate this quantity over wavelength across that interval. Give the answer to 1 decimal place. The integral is 4.3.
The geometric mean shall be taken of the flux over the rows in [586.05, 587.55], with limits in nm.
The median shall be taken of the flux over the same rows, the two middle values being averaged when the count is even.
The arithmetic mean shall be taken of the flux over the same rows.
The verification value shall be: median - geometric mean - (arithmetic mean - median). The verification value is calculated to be 0.13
